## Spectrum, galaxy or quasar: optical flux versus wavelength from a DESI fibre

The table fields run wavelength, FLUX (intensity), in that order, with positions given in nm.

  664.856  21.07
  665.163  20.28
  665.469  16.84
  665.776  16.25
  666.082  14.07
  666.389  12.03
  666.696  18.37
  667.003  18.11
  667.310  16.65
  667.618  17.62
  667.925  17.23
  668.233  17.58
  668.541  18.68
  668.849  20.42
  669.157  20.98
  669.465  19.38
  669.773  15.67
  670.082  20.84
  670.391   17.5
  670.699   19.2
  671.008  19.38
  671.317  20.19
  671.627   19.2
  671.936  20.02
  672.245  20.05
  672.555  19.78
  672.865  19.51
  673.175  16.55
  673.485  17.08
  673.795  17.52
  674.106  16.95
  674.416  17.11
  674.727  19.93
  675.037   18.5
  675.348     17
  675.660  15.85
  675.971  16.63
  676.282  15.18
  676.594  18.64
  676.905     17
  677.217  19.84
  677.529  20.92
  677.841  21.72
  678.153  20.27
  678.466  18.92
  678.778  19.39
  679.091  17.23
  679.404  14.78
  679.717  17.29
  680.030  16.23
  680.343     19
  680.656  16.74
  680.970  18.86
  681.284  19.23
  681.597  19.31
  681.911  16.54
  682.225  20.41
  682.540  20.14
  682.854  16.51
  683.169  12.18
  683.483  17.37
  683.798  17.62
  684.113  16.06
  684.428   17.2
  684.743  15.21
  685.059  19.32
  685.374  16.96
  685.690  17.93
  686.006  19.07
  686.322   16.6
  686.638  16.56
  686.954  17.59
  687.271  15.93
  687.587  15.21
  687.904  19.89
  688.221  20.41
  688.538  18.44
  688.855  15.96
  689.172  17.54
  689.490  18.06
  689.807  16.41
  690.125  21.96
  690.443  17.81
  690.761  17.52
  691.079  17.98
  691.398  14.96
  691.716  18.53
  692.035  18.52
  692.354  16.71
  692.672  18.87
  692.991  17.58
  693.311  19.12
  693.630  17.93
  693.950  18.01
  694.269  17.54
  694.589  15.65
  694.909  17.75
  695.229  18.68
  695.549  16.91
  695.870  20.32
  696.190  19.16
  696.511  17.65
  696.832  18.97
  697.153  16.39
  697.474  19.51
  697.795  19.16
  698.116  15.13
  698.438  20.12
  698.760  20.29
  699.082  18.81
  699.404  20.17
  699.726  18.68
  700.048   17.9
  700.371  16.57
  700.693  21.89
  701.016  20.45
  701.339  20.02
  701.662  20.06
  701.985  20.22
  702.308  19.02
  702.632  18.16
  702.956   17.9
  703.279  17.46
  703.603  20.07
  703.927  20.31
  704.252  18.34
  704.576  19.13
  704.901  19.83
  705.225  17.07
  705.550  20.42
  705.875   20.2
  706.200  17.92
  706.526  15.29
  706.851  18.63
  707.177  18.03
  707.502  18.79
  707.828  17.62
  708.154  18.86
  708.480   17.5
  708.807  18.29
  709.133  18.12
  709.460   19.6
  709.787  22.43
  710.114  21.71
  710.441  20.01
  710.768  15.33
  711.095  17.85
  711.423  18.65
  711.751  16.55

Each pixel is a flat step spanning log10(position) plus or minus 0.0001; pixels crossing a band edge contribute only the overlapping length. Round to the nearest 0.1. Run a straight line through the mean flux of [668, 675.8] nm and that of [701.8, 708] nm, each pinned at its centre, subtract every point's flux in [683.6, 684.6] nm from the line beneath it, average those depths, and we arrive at 1.7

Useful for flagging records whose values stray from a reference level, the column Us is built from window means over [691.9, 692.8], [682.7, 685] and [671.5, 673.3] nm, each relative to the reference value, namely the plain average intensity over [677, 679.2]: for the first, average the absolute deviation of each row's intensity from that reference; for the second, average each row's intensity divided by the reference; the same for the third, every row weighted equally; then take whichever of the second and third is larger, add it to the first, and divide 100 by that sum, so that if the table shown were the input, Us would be 37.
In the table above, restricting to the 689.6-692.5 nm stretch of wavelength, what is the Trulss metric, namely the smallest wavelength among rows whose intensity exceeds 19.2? 690.125 nm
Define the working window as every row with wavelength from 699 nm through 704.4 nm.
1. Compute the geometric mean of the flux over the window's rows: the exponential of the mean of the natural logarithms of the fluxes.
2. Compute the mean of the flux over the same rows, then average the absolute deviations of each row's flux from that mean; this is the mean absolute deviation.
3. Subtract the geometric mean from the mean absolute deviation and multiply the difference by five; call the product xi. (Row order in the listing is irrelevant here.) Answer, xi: -90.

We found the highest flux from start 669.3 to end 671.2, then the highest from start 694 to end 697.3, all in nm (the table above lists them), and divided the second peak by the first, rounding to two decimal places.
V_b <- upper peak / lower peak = 0.98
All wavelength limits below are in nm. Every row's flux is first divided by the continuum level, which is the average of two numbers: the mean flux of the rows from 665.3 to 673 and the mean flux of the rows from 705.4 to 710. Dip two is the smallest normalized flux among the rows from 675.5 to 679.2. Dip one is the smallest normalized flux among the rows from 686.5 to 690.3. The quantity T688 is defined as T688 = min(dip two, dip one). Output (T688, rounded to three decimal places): 0.822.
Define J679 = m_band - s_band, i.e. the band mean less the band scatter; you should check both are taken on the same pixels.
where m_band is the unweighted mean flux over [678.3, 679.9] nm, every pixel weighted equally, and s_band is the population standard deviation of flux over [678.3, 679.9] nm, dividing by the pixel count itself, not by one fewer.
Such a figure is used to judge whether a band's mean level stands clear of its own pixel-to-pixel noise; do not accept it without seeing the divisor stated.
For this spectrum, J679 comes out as 15.9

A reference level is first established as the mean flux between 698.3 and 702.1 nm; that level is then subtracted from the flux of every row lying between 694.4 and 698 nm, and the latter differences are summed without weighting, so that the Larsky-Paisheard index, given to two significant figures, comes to -15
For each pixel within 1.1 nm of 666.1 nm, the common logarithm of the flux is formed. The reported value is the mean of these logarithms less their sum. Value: -7.28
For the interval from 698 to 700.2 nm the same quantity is -7.62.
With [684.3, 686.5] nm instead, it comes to -7.45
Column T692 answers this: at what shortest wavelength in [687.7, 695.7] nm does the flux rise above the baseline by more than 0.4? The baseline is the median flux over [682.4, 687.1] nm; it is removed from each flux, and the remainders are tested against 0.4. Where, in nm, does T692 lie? 687.904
